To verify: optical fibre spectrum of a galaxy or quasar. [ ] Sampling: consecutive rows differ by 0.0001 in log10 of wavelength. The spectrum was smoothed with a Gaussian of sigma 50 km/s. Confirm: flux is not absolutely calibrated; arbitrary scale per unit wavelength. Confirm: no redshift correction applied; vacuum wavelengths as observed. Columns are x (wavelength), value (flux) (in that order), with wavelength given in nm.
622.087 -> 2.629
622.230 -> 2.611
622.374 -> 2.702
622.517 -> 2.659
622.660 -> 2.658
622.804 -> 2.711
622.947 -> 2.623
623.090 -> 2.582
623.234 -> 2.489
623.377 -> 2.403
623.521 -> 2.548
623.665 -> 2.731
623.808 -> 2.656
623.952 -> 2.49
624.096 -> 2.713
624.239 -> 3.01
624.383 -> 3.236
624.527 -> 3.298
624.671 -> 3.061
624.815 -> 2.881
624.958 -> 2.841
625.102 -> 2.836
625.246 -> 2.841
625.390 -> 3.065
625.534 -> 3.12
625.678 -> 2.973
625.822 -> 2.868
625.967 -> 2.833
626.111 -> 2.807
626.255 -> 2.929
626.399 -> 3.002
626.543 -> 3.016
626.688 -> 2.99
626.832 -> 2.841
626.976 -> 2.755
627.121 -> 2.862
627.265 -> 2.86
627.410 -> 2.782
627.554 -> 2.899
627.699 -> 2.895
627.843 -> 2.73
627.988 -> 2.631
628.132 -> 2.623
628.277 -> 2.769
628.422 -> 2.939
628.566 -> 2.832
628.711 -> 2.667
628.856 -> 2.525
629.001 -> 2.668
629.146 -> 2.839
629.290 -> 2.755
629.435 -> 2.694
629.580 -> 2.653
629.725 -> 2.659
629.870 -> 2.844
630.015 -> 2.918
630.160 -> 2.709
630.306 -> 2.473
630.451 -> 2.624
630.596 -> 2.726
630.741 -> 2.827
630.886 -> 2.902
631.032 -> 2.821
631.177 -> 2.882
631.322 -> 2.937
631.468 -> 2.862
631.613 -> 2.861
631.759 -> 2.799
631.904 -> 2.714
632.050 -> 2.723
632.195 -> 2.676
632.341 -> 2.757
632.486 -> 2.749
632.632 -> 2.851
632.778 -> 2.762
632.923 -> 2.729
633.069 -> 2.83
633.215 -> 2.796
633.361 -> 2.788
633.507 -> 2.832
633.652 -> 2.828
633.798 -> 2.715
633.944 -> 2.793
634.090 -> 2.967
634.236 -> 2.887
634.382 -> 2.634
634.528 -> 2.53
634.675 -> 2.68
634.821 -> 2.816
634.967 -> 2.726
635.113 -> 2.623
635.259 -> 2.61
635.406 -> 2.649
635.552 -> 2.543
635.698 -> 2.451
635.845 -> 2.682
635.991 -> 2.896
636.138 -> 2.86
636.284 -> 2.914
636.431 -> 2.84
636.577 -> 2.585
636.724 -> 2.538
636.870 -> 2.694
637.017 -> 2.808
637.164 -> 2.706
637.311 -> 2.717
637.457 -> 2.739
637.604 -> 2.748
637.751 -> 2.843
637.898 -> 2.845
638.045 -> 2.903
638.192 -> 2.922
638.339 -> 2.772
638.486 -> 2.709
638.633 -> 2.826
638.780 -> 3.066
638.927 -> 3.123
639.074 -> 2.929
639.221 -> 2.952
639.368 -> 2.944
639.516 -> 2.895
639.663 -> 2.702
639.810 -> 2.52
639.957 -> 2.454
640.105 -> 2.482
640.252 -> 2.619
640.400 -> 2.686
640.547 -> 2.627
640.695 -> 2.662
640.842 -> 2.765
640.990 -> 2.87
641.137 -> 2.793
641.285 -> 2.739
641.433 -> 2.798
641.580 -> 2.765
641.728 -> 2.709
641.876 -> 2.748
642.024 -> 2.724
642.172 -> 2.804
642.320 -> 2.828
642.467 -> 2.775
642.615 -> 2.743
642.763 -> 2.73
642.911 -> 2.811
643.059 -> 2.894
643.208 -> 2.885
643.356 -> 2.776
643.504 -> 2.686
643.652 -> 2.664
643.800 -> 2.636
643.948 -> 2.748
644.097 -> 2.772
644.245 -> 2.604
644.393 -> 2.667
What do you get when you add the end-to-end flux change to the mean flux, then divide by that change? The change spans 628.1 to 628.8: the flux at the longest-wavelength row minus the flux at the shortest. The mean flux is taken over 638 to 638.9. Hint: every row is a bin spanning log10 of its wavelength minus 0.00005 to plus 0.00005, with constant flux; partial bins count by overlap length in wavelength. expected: 66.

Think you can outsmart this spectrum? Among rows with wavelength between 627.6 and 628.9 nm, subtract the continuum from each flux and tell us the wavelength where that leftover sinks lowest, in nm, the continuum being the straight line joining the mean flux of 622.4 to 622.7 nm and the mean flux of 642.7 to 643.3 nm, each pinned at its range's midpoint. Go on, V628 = 628.856 nm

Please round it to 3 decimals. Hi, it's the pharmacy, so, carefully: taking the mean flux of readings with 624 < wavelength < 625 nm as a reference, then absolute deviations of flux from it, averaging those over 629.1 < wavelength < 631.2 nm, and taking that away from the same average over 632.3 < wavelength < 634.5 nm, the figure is -0.039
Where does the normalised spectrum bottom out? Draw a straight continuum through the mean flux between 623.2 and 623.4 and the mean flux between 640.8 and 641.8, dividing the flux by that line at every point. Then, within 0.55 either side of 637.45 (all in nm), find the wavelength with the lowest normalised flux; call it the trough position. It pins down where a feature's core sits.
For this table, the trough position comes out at 637.164 nm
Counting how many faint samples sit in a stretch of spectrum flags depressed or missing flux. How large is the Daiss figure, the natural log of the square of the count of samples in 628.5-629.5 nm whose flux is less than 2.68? 2.2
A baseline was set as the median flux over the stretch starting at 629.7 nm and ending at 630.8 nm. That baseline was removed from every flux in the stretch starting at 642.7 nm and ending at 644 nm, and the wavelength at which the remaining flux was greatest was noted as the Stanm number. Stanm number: 643.059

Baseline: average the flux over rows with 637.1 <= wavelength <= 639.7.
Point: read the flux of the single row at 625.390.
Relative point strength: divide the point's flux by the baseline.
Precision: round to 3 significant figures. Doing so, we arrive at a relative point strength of 1.07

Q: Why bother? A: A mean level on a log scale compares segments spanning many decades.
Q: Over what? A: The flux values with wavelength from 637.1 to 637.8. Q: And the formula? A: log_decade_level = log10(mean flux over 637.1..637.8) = 0.439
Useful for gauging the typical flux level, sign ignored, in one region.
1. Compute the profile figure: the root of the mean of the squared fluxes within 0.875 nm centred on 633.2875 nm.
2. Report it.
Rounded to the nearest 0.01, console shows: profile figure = 2.80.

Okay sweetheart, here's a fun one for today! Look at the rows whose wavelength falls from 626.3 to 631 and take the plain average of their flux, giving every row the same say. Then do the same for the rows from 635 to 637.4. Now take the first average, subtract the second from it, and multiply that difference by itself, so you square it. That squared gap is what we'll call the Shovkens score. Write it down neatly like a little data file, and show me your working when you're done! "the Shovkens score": 0.007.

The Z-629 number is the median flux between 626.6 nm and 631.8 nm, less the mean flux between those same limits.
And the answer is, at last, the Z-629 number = 0.031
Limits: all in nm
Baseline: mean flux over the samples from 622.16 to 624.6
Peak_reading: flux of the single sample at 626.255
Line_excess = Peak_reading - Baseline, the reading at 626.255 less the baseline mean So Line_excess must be 0.22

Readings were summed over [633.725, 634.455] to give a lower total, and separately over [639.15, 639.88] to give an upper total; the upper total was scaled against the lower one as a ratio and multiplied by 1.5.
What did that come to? 1.50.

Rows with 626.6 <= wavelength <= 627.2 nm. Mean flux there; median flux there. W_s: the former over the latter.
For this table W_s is 1.00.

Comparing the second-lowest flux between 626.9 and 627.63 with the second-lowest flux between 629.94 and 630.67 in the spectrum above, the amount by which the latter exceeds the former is -0.16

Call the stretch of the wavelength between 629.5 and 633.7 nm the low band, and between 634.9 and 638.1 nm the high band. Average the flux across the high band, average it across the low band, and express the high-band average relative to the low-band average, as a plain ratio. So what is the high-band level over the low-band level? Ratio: 0.98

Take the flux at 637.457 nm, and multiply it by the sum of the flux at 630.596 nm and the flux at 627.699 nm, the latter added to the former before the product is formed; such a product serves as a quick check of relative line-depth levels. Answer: 15.4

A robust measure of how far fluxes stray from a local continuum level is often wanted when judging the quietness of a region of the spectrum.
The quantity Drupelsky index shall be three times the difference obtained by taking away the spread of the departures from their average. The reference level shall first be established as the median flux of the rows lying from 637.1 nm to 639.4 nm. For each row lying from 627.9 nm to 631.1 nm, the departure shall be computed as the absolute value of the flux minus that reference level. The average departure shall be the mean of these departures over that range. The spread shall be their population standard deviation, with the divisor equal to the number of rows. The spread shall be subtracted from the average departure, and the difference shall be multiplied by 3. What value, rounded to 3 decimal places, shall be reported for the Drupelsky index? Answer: 0.103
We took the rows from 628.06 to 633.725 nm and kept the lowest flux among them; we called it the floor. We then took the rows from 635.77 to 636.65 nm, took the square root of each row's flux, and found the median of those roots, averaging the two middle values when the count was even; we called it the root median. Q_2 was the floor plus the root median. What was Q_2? 4.16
